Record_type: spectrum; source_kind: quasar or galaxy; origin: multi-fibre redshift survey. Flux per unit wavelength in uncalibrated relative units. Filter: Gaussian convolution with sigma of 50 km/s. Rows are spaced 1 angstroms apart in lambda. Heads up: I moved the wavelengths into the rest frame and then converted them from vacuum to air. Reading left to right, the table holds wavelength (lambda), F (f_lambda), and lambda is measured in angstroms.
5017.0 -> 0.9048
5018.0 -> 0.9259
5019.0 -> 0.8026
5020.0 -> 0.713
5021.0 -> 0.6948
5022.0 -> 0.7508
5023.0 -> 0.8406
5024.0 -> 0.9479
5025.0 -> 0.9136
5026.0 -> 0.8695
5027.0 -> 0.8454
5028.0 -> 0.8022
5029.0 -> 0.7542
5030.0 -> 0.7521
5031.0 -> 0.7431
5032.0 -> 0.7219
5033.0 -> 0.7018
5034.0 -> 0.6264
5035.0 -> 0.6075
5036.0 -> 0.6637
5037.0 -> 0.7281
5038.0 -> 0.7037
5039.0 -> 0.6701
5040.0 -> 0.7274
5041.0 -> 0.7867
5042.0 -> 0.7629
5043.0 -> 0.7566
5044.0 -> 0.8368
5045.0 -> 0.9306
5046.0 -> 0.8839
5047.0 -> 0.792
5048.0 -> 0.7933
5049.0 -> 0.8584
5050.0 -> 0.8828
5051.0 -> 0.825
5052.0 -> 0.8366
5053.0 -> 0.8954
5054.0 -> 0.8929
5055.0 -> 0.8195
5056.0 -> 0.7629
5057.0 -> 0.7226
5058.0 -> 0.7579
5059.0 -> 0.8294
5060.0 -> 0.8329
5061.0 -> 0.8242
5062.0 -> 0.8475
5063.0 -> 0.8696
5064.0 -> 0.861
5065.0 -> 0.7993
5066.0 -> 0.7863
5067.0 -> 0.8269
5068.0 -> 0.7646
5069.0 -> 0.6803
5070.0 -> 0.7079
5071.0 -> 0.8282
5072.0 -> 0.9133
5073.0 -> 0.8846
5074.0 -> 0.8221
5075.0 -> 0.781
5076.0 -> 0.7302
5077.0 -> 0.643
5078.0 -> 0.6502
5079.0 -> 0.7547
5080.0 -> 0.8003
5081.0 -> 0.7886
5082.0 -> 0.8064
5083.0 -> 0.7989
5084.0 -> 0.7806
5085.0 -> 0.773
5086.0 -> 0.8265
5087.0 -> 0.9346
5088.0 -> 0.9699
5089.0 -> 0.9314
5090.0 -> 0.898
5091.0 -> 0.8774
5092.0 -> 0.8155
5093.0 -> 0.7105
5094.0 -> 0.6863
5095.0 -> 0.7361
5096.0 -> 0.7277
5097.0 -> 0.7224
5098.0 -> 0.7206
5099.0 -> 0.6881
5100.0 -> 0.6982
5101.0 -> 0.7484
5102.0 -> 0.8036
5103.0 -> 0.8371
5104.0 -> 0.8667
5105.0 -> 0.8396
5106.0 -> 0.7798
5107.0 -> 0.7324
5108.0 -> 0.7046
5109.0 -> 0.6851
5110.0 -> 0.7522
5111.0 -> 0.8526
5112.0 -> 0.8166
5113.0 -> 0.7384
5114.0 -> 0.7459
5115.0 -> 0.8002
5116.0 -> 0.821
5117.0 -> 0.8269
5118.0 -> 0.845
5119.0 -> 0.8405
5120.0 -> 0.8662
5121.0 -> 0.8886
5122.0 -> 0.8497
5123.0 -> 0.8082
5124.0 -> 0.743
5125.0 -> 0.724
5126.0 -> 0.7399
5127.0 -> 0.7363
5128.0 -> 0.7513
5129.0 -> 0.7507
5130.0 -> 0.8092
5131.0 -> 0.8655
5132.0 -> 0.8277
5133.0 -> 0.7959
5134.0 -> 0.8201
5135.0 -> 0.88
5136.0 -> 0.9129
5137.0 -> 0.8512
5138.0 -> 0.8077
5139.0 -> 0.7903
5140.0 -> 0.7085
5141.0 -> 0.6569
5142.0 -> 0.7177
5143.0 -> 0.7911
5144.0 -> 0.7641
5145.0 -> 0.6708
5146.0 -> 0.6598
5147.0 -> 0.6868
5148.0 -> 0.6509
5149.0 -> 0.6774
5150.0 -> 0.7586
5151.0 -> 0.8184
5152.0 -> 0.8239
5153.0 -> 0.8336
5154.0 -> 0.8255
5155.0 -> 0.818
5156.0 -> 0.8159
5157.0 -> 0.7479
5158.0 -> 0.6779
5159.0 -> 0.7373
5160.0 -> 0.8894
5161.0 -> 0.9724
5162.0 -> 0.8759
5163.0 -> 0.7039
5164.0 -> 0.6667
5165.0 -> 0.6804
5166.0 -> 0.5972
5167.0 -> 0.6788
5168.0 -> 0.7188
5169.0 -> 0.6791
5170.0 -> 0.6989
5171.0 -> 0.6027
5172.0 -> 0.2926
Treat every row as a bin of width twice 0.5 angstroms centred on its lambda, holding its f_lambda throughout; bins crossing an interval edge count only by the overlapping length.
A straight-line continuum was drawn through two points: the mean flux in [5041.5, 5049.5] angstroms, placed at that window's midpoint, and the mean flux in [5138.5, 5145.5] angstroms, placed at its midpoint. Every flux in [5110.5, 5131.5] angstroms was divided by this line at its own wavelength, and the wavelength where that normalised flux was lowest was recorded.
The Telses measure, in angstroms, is 5125.0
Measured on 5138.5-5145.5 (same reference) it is 5141.0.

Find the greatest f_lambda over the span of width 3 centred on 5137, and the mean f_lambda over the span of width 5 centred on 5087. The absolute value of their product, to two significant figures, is 0.81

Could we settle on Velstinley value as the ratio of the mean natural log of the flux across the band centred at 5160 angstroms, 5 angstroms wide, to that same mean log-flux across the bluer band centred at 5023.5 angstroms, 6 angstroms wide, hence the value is 1.1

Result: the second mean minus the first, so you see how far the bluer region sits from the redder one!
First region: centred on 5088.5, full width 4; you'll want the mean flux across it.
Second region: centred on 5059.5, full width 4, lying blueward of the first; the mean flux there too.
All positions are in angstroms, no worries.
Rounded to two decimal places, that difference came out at -0.12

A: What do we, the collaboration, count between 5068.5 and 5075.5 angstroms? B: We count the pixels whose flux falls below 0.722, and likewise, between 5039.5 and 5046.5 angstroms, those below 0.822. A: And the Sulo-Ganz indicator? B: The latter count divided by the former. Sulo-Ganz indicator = 2.0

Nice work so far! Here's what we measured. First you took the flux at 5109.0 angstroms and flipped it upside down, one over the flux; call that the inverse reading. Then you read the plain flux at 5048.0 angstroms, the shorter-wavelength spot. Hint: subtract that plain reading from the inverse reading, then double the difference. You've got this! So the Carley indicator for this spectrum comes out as 1.33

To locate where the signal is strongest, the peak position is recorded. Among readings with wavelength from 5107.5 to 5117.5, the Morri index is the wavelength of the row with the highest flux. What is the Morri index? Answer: 5111.0 angstroms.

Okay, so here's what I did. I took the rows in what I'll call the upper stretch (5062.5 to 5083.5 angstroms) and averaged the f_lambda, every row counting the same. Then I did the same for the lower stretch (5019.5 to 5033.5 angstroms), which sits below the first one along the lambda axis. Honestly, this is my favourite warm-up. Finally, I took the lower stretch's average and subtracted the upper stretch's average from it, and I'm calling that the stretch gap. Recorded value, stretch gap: 0.00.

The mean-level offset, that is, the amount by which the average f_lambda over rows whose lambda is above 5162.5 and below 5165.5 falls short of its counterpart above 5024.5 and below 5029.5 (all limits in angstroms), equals 0.15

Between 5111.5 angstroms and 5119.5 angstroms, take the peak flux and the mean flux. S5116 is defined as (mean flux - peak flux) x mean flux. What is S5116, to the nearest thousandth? -0.033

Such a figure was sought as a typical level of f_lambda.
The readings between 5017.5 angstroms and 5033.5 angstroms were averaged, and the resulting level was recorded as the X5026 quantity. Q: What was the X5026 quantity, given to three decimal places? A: 0.799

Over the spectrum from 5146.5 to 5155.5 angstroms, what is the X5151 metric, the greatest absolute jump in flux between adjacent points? 0.081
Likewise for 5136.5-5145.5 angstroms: 0.093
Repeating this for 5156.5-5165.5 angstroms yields 0.172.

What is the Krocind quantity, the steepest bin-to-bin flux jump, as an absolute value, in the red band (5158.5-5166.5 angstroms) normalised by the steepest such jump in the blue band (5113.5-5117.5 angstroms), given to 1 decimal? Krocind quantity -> 3.2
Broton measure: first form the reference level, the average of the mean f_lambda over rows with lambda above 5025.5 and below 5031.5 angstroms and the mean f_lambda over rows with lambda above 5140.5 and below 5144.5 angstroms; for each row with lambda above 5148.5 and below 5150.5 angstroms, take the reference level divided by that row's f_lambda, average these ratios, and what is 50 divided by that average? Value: 46.9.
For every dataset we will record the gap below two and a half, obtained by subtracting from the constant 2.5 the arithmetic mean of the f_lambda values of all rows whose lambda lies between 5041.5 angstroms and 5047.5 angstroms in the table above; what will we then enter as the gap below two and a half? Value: 1.67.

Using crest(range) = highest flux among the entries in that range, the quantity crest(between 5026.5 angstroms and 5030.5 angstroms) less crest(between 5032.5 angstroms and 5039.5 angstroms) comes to 0.117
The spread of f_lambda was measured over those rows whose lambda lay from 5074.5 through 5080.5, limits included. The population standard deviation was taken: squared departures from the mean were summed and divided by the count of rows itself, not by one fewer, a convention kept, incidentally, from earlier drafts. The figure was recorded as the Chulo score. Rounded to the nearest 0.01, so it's 0.06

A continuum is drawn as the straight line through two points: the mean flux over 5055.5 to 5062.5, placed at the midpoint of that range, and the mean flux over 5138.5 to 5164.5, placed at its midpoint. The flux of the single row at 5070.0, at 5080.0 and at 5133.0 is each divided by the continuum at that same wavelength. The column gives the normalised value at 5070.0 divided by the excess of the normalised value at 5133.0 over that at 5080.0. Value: 39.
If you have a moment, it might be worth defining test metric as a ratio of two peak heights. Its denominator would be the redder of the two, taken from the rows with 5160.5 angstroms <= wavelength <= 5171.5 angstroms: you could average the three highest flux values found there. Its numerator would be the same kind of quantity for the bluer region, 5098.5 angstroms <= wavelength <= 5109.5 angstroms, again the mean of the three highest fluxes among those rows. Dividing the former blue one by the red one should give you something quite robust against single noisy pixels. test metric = 0.99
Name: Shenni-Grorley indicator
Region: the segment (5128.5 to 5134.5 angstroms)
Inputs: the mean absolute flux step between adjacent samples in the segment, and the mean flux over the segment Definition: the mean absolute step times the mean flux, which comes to 0.034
